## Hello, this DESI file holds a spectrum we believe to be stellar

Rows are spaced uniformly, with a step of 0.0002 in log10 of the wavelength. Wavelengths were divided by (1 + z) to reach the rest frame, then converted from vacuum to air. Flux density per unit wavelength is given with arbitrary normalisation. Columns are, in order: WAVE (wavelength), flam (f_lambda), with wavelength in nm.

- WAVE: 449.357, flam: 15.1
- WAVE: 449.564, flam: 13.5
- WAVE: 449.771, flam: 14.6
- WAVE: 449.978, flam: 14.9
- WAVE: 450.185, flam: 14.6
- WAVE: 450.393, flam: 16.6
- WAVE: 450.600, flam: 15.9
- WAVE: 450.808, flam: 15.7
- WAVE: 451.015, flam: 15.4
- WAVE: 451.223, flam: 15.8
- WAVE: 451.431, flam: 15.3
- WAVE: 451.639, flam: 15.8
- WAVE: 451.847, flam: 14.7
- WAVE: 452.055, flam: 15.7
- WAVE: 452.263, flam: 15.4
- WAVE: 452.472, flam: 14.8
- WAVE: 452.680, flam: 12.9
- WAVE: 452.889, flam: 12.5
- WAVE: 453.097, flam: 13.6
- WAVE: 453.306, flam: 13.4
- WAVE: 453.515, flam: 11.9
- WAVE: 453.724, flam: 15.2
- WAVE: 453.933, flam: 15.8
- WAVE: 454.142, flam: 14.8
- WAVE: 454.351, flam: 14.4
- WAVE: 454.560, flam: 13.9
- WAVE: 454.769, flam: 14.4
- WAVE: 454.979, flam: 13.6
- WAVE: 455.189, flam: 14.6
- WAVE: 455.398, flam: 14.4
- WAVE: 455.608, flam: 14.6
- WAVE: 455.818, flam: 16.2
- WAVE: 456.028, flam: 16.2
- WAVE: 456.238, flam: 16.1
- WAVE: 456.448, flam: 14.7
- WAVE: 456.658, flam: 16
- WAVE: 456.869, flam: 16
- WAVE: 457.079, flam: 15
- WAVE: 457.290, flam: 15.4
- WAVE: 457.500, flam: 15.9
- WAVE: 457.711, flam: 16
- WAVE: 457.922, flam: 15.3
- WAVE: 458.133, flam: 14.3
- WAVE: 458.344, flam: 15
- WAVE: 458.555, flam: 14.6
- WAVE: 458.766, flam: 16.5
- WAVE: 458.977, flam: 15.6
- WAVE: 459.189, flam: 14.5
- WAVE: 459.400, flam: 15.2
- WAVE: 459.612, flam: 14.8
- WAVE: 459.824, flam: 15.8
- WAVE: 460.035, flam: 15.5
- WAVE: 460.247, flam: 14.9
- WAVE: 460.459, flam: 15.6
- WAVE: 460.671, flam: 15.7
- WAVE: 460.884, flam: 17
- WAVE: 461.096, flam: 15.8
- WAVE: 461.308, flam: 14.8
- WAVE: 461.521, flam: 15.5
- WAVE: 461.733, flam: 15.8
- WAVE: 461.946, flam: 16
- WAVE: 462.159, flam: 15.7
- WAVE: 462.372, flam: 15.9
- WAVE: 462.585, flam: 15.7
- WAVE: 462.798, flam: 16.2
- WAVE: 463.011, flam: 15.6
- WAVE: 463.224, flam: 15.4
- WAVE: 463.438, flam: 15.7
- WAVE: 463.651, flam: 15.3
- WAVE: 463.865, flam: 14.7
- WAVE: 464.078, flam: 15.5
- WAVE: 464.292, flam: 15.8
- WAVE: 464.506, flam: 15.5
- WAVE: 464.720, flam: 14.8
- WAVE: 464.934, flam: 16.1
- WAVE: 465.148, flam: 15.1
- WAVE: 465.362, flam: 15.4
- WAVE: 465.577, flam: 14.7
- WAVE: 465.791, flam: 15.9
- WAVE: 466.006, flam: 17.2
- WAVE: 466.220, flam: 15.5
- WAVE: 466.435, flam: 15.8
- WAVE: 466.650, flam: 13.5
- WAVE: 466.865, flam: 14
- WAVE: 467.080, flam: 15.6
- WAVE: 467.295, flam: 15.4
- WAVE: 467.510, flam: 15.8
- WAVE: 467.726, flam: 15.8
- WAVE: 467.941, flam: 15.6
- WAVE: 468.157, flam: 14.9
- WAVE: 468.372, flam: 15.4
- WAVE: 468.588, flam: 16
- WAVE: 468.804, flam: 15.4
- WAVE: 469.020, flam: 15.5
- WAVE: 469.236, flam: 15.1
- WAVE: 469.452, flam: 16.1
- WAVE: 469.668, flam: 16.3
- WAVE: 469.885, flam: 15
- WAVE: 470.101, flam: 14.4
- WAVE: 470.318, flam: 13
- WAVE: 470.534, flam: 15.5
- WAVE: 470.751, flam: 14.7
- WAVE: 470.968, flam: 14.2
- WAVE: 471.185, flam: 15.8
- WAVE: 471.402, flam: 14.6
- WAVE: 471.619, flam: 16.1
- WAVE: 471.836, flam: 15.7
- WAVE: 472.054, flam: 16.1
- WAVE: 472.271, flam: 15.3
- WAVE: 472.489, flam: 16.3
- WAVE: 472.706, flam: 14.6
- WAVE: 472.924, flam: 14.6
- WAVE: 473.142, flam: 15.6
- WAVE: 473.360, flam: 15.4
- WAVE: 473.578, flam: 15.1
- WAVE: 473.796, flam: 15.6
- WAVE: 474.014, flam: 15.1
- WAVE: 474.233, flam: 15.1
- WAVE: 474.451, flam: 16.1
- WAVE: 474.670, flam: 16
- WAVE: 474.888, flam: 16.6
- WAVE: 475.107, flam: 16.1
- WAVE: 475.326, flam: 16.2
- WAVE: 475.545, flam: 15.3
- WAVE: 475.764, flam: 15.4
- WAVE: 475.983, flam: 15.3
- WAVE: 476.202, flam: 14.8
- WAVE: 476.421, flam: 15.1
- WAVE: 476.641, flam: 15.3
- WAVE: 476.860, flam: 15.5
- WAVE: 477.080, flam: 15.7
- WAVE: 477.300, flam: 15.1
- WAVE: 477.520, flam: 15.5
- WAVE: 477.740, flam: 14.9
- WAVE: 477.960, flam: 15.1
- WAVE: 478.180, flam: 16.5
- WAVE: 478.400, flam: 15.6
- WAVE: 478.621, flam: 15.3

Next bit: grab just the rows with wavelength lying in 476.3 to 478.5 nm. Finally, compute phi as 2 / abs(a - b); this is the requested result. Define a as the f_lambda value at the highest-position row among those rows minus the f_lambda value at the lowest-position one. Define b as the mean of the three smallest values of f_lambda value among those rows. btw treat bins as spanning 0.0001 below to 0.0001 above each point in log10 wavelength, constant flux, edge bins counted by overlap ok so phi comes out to 0.138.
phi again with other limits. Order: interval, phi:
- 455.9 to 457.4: 0.126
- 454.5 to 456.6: 0.152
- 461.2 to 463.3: 0.137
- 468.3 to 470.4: 0.121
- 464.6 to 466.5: 0.144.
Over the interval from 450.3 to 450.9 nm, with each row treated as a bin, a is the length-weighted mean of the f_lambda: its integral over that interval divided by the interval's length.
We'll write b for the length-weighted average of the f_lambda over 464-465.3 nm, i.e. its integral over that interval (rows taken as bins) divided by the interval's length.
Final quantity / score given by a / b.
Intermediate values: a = 16.1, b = 15.46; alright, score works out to 1.04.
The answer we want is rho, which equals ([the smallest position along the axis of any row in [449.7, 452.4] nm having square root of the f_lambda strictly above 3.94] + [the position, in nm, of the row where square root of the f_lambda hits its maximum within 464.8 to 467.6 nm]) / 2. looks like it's 458.20 nm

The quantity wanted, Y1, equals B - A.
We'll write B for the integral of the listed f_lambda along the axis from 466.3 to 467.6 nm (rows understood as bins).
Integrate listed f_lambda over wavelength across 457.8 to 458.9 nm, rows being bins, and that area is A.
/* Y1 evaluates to 3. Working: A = 16.7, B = 20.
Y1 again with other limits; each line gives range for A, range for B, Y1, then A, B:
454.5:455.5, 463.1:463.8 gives -3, 14.2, 11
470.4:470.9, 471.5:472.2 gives 4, 7.5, 11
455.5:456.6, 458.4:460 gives 7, 17.1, 24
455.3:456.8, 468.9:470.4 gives -1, 23.2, 23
